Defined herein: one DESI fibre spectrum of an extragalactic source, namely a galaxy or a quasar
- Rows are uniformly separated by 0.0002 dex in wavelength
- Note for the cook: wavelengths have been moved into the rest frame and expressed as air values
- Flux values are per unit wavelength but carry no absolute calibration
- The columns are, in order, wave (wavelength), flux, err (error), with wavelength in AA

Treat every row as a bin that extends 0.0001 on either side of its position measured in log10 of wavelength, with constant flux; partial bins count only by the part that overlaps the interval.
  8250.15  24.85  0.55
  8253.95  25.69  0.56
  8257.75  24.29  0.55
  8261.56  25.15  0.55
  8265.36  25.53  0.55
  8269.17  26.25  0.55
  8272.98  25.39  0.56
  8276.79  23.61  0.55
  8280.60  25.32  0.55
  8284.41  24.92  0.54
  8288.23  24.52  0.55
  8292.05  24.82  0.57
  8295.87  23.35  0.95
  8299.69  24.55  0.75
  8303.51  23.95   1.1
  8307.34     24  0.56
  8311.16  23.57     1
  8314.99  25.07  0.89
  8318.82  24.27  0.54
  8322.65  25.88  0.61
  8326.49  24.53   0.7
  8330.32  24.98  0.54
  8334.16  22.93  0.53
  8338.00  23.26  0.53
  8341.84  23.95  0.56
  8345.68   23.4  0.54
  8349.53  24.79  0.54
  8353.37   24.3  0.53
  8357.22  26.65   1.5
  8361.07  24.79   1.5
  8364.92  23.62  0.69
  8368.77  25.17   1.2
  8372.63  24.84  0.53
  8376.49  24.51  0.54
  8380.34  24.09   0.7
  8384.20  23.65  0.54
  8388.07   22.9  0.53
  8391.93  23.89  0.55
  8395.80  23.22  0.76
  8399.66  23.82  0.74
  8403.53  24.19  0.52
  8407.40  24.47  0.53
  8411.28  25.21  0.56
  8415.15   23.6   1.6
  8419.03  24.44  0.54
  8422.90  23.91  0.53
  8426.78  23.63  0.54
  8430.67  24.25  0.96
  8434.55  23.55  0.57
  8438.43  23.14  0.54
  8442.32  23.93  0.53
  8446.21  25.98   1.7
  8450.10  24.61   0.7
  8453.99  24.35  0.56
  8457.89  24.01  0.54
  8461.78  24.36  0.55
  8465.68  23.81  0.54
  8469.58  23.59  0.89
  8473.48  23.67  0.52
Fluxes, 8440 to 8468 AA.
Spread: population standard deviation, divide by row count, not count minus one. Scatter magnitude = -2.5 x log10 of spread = 0.42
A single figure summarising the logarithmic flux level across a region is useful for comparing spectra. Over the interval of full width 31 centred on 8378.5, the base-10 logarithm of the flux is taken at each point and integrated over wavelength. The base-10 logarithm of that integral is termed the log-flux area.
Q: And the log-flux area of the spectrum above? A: 1.63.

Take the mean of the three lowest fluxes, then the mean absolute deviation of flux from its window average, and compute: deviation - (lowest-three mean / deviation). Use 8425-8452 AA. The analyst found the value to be -34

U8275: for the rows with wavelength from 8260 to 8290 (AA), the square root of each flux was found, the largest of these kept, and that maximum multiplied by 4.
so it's 20.5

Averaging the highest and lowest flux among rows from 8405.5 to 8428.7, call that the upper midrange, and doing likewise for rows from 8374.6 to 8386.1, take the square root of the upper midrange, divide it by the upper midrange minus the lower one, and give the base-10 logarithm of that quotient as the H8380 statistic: 1.2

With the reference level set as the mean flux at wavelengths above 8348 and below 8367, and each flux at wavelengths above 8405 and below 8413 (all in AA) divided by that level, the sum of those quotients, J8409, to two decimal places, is 2.00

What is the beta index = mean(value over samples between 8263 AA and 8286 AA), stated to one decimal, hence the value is 25.2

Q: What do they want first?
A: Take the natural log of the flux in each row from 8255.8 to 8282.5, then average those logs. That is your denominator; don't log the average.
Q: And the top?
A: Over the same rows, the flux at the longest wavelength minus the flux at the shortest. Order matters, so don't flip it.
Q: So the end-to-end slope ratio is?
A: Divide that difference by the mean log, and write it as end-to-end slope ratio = 0.3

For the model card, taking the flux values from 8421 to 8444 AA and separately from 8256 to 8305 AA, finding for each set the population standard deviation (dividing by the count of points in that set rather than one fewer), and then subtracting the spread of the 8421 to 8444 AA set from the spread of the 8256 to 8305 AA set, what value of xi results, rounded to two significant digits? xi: 0.43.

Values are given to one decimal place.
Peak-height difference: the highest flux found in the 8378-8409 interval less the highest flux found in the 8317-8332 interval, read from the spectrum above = -1.4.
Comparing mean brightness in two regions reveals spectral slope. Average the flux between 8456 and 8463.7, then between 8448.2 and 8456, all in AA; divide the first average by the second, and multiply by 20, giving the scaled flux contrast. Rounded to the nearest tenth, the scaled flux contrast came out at 19.8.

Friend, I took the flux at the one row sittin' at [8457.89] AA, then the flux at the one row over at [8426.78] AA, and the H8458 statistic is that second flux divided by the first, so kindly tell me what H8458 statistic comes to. 0.984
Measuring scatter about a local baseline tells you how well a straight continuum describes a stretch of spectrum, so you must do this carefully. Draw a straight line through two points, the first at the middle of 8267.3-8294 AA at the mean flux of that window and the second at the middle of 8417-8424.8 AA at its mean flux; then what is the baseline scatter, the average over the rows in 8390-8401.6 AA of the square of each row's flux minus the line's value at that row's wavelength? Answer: 0.55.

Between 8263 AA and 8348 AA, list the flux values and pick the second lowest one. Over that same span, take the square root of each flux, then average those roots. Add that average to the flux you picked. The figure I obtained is 28.2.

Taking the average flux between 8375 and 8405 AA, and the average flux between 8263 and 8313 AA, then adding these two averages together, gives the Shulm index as 48.38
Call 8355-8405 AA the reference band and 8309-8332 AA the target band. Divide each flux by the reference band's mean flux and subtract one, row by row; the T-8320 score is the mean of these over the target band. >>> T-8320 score 0.019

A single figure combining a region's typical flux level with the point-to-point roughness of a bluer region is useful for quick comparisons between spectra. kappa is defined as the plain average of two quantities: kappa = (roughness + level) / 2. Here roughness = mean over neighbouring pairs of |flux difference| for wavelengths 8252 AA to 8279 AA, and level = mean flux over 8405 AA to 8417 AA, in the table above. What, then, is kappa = 12.7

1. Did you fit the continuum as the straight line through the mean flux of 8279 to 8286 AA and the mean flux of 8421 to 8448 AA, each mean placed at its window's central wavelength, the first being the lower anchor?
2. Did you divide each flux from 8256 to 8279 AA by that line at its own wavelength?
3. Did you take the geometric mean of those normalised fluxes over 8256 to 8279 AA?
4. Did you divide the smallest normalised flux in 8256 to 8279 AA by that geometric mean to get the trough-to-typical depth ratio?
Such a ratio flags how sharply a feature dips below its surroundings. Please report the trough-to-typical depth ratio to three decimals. 0.946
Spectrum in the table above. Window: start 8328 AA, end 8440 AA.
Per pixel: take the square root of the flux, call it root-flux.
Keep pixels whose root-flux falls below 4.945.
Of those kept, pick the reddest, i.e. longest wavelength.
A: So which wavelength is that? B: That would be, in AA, 8438.43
